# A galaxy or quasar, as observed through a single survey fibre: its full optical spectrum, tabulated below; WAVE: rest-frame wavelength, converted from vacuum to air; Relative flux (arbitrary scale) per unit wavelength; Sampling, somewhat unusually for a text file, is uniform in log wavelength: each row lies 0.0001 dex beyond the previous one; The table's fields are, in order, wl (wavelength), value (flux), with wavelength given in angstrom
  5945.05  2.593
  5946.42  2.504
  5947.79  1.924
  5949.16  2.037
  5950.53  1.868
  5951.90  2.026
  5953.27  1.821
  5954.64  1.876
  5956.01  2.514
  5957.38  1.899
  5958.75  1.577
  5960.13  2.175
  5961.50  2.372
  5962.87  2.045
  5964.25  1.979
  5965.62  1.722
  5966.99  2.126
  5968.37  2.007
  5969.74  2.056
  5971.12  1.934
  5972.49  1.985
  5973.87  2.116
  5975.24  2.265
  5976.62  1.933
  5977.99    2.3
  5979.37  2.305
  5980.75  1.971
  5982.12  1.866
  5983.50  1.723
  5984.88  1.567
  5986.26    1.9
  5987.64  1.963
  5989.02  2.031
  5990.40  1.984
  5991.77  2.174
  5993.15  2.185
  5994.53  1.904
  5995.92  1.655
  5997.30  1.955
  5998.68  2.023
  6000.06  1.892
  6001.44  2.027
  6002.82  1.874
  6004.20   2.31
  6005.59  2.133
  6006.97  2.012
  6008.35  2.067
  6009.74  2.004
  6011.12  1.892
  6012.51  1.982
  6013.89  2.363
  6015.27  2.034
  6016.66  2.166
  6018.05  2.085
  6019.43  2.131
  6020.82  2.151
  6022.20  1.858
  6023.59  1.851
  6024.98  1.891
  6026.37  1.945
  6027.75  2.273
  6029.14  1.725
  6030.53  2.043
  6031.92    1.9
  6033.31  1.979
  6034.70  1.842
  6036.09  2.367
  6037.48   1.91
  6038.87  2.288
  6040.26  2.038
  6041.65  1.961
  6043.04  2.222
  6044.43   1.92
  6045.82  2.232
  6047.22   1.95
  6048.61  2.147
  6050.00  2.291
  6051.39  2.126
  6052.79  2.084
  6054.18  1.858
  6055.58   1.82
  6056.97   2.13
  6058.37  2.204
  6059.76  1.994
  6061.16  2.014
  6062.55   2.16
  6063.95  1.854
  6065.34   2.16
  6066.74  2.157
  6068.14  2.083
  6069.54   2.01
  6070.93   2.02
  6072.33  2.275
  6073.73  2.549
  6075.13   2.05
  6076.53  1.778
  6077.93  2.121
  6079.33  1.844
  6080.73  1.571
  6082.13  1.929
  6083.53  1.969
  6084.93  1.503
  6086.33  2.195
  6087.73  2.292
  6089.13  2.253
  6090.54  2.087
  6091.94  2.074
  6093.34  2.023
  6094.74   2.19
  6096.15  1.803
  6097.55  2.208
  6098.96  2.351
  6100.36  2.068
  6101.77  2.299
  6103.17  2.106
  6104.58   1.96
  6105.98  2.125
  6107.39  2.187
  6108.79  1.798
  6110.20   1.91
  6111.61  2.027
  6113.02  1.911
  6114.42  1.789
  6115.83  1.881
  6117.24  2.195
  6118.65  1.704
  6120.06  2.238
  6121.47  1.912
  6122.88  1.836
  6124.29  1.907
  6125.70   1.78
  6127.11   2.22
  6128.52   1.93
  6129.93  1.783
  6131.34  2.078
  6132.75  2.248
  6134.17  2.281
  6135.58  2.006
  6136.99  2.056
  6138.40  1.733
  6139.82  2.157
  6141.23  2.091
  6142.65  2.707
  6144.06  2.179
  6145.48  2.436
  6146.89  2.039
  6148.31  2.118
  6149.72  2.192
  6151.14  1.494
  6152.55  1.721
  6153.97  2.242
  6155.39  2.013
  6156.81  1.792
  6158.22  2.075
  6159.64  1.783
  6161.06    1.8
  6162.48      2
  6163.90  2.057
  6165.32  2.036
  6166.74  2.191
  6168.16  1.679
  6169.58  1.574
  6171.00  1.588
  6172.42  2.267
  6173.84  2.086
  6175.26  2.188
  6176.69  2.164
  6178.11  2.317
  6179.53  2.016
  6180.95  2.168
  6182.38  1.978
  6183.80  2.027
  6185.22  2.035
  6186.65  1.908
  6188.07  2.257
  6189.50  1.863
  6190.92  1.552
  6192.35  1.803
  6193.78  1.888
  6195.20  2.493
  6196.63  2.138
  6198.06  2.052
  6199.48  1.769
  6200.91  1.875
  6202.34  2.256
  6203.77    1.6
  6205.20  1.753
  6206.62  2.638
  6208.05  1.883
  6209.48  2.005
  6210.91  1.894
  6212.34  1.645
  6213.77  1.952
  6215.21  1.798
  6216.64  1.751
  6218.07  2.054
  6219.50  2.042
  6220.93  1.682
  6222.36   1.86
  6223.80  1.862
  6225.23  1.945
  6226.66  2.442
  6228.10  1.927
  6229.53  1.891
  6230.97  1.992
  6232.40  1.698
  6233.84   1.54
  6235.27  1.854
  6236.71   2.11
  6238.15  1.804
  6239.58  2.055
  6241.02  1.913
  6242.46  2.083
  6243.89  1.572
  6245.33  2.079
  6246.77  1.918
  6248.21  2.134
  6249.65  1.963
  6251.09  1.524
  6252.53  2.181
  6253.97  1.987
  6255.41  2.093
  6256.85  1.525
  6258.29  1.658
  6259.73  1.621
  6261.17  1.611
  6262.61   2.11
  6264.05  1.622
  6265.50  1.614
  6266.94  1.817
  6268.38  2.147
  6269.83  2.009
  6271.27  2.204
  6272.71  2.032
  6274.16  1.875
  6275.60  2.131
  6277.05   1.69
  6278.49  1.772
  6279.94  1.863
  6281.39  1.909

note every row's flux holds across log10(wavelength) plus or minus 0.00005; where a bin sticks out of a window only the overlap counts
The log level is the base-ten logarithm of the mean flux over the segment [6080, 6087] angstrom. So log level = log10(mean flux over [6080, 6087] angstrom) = 0.263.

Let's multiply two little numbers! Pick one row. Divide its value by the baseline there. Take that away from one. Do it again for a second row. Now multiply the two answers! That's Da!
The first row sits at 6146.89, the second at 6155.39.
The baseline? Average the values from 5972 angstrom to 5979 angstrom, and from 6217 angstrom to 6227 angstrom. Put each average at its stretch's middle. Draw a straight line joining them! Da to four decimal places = 0.0000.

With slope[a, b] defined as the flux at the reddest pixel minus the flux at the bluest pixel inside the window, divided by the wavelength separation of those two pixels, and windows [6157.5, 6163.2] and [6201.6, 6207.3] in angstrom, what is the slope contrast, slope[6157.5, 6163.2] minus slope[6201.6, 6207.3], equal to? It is -0.11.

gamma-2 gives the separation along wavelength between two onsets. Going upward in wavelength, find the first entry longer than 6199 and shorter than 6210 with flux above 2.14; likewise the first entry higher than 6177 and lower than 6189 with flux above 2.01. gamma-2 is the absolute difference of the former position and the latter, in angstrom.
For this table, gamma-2 24.2 angstrom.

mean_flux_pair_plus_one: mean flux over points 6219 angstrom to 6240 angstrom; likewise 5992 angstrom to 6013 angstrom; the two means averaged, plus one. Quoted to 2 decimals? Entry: 2.95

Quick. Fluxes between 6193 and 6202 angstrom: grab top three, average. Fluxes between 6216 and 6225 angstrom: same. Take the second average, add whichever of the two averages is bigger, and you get 4.2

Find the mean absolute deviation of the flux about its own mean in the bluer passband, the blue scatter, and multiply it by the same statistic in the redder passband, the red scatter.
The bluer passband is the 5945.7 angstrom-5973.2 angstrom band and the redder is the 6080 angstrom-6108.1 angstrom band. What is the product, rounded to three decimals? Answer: 0.027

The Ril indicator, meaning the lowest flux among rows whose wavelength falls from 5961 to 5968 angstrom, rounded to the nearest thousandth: 1.722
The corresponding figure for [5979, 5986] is 1.567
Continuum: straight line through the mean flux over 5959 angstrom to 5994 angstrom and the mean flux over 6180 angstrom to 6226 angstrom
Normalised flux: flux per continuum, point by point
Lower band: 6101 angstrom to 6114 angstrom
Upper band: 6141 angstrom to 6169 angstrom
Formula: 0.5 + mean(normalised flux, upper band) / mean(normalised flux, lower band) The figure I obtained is 1.506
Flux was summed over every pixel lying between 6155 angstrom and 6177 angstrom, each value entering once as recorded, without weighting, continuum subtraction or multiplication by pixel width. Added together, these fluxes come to 31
